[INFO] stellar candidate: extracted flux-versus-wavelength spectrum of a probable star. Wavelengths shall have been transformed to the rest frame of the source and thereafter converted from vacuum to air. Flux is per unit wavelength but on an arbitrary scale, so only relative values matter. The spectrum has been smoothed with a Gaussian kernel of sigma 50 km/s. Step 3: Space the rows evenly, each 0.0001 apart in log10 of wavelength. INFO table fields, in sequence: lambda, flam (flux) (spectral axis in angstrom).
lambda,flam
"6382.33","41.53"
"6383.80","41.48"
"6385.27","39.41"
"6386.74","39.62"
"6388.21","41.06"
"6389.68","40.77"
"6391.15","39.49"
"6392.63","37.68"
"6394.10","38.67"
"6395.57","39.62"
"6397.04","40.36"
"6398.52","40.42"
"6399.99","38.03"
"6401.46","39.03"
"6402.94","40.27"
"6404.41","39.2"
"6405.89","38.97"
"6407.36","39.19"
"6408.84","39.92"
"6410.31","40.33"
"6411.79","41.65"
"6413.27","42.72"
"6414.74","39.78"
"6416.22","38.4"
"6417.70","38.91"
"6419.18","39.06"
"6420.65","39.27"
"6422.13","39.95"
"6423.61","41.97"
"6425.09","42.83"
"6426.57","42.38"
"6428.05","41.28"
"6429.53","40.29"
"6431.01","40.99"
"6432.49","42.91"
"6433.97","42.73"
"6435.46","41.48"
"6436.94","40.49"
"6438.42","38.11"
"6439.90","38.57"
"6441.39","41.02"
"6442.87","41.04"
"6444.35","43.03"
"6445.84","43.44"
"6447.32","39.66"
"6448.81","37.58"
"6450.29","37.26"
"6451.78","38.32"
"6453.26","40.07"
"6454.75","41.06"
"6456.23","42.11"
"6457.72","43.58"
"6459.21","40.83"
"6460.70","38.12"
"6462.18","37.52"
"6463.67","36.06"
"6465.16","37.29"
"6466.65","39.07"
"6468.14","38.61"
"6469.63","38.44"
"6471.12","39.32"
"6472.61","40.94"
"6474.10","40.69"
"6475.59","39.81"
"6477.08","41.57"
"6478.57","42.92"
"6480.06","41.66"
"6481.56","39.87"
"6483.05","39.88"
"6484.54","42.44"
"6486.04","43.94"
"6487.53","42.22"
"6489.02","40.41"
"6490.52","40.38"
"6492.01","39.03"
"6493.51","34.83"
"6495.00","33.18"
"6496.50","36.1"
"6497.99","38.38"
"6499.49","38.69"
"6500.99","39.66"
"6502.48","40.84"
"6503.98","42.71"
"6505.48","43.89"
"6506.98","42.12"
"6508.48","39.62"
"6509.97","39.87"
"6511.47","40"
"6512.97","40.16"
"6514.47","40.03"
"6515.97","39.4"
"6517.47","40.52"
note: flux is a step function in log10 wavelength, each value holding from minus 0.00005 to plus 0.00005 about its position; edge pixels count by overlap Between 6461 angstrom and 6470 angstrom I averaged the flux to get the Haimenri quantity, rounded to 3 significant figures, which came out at 37.8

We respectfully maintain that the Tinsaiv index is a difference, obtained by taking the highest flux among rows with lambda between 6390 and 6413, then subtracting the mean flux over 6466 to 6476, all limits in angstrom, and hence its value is 2.1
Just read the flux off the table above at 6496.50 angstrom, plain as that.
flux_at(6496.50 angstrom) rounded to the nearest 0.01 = 36.10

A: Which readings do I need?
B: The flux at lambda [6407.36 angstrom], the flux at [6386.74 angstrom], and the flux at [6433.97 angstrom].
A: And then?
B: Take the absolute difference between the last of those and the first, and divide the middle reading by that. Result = 11.2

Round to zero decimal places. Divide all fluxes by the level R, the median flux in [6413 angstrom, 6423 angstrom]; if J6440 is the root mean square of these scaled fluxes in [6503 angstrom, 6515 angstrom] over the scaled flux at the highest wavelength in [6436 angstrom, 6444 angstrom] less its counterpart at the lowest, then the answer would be 75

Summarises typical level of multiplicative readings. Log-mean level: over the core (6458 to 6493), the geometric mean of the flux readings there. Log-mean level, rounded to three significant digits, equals 40.0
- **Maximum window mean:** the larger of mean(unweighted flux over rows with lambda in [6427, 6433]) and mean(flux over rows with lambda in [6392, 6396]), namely 41.4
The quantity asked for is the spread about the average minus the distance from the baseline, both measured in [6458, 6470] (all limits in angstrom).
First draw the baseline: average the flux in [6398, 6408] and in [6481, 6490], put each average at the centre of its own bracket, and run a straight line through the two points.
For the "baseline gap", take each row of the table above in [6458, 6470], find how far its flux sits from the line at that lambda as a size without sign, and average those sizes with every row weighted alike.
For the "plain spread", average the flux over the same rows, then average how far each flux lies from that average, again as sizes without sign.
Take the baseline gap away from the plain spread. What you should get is -1.7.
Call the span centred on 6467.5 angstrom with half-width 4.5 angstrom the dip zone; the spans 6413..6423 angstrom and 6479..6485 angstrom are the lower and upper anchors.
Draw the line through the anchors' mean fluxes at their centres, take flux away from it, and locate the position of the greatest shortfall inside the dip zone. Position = 6463.67 angstrom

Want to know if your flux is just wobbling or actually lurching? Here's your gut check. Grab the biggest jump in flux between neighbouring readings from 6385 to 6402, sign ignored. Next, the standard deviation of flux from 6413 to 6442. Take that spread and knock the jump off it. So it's -0.8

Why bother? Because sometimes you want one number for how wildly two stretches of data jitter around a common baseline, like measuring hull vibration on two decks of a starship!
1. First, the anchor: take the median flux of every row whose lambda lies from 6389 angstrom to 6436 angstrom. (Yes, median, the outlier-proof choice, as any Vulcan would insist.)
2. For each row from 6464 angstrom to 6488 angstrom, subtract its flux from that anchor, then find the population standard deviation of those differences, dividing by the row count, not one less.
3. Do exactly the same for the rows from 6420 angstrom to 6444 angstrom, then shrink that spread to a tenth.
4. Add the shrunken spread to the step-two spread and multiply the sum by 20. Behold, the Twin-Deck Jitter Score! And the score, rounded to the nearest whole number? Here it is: 38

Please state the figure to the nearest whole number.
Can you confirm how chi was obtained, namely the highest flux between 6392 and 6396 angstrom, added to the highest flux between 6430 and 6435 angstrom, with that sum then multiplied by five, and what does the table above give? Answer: 413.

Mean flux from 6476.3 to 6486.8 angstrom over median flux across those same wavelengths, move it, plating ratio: 1.002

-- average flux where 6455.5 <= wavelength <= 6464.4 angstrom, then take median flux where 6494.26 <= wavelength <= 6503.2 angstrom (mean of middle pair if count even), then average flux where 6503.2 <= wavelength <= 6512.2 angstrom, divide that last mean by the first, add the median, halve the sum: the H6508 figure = 19.8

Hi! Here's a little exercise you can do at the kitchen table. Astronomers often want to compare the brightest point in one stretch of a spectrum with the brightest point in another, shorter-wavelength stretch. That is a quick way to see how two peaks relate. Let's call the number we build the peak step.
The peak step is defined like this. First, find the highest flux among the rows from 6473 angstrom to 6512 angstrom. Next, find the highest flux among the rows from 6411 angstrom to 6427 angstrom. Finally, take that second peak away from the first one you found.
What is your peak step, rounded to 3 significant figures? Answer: 1.11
